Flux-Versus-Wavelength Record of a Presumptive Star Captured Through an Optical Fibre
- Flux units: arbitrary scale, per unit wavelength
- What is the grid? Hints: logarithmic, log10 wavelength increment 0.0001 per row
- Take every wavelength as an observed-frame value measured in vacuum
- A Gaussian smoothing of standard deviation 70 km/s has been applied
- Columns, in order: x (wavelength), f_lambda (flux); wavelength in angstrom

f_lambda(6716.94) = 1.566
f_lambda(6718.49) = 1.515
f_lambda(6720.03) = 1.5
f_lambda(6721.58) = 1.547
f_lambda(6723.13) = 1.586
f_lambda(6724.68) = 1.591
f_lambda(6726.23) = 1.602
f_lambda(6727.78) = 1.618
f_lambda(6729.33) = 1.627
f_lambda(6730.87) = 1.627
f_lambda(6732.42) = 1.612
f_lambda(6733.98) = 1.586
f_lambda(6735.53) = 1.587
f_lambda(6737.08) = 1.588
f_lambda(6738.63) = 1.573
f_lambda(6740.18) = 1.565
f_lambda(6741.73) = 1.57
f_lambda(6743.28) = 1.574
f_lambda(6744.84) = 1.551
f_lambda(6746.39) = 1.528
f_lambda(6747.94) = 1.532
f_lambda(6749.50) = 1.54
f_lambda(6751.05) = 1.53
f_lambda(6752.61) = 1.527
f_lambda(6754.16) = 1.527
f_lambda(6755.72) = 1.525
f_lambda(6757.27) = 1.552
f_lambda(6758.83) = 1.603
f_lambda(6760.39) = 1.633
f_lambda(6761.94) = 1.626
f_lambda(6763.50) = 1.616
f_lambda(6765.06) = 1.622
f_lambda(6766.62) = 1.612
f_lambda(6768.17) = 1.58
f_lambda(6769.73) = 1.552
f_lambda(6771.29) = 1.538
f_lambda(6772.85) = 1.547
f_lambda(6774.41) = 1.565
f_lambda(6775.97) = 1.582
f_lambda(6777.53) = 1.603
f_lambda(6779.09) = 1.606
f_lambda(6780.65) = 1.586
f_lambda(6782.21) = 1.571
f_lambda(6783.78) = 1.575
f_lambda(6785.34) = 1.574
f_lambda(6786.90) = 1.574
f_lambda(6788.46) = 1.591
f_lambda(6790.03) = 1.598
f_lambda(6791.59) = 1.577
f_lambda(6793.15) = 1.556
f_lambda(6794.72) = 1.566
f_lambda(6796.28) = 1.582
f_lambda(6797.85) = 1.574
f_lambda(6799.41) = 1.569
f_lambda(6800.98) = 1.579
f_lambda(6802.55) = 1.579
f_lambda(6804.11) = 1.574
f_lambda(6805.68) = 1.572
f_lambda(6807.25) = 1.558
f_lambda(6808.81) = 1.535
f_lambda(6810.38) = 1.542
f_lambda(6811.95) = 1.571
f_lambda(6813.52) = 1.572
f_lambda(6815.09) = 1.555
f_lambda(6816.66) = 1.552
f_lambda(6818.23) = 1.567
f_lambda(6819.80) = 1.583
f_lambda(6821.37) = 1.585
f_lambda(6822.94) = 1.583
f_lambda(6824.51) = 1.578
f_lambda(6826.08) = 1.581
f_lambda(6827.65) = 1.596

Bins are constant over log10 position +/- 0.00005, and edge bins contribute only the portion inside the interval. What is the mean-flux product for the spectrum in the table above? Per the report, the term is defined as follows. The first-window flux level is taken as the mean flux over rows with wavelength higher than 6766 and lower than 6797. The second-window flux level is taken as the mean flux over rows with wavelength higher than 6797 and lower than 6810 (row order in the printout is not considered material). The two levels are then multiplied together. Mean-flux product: 2.47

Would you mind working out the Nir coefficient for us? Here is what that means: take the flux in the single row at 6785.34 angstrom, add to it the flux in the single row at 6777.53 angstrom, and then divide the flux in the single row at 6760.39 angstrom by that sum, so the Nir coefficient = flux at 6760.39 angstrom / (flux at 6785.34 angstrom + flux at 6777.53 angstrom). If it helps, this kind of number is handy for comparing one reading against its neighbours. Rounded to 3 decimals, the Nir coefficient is 0.514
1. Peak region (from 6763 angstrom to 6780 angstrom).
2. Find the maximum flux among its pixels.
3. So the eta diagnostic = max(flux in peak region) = 1.622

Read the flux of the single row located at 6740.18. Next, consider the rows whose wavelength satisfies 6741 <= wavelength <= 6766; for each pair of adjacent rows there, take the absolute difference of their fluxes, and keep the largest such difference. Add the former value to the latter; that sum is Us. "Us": 1.62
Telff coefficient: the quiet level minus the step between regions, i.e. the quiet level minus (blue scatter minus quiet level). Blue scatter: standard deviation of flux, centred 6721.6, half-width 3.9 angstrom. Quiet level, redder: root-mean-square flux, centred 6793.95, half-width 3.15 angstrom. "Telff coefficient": 3.10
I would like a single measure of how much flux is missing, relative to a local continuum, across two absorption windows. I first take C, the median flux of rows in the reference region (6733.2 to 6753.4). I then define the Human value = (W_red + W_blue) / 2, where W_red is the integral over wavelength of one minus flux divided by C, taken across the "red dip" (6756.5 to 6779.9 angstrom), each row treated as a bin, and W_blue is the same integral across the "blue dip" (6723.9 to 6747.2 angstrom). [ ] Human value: -0.34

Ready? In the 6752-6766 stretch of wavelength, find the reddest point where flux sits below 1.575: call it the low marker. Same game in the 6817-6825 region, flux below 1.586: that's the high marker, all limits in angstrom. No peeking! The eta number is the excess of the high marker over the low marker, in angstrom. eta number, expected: 67.2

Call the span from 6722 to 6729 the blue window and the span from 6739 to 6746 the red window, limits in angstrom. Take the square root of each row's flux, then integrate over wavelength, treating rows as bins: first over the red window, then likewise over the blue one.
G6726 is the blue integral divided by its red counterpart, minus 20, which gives -18.99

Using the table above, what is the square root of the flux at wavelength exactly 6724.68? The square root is 1.261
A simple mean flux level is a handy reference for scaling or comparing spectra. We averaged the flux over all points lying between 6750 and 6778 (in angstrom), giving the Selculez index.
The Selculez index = 1.57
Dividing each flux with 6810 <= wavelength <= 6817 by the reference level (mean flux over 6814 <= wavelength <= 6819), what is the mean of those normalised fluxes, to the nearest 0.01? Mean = 1.00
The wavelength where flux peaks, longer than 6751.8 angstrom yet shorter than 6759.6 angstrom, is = 6758.83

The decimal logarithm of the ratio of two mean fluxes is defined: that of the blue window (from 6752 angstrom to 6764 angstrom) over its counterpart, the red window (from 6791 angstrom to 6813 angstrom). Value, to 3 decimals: 0.003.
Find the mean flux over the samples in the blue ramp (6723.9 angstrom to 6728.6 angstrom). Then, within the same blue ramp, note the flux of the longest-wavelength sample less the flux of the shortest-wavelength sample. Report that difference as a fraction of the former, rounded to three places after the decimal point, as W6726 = 0.017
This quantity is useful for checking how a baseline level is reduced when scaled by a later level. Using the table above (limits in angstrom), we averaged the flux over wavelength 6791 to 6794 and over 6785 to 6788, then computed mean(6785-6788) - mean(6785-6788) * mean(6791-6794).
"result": -0.892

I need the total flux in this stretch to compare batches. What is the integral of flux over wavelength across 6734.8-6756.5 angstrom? 33.7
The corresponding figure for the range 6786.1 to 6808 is 34.5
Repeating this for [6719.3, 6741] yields 34.4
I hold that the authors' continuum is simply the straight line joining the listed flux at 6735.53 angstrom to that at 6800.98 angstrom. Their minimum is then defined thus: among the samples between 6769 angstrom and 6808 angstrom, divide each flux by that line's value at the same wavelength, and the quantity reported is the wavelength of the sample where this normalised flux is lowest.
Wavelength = 6771.29 angstrom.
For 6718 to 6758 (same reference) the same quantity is 6720.03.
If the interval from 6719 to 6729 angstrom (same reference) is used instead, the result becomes 6720.03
